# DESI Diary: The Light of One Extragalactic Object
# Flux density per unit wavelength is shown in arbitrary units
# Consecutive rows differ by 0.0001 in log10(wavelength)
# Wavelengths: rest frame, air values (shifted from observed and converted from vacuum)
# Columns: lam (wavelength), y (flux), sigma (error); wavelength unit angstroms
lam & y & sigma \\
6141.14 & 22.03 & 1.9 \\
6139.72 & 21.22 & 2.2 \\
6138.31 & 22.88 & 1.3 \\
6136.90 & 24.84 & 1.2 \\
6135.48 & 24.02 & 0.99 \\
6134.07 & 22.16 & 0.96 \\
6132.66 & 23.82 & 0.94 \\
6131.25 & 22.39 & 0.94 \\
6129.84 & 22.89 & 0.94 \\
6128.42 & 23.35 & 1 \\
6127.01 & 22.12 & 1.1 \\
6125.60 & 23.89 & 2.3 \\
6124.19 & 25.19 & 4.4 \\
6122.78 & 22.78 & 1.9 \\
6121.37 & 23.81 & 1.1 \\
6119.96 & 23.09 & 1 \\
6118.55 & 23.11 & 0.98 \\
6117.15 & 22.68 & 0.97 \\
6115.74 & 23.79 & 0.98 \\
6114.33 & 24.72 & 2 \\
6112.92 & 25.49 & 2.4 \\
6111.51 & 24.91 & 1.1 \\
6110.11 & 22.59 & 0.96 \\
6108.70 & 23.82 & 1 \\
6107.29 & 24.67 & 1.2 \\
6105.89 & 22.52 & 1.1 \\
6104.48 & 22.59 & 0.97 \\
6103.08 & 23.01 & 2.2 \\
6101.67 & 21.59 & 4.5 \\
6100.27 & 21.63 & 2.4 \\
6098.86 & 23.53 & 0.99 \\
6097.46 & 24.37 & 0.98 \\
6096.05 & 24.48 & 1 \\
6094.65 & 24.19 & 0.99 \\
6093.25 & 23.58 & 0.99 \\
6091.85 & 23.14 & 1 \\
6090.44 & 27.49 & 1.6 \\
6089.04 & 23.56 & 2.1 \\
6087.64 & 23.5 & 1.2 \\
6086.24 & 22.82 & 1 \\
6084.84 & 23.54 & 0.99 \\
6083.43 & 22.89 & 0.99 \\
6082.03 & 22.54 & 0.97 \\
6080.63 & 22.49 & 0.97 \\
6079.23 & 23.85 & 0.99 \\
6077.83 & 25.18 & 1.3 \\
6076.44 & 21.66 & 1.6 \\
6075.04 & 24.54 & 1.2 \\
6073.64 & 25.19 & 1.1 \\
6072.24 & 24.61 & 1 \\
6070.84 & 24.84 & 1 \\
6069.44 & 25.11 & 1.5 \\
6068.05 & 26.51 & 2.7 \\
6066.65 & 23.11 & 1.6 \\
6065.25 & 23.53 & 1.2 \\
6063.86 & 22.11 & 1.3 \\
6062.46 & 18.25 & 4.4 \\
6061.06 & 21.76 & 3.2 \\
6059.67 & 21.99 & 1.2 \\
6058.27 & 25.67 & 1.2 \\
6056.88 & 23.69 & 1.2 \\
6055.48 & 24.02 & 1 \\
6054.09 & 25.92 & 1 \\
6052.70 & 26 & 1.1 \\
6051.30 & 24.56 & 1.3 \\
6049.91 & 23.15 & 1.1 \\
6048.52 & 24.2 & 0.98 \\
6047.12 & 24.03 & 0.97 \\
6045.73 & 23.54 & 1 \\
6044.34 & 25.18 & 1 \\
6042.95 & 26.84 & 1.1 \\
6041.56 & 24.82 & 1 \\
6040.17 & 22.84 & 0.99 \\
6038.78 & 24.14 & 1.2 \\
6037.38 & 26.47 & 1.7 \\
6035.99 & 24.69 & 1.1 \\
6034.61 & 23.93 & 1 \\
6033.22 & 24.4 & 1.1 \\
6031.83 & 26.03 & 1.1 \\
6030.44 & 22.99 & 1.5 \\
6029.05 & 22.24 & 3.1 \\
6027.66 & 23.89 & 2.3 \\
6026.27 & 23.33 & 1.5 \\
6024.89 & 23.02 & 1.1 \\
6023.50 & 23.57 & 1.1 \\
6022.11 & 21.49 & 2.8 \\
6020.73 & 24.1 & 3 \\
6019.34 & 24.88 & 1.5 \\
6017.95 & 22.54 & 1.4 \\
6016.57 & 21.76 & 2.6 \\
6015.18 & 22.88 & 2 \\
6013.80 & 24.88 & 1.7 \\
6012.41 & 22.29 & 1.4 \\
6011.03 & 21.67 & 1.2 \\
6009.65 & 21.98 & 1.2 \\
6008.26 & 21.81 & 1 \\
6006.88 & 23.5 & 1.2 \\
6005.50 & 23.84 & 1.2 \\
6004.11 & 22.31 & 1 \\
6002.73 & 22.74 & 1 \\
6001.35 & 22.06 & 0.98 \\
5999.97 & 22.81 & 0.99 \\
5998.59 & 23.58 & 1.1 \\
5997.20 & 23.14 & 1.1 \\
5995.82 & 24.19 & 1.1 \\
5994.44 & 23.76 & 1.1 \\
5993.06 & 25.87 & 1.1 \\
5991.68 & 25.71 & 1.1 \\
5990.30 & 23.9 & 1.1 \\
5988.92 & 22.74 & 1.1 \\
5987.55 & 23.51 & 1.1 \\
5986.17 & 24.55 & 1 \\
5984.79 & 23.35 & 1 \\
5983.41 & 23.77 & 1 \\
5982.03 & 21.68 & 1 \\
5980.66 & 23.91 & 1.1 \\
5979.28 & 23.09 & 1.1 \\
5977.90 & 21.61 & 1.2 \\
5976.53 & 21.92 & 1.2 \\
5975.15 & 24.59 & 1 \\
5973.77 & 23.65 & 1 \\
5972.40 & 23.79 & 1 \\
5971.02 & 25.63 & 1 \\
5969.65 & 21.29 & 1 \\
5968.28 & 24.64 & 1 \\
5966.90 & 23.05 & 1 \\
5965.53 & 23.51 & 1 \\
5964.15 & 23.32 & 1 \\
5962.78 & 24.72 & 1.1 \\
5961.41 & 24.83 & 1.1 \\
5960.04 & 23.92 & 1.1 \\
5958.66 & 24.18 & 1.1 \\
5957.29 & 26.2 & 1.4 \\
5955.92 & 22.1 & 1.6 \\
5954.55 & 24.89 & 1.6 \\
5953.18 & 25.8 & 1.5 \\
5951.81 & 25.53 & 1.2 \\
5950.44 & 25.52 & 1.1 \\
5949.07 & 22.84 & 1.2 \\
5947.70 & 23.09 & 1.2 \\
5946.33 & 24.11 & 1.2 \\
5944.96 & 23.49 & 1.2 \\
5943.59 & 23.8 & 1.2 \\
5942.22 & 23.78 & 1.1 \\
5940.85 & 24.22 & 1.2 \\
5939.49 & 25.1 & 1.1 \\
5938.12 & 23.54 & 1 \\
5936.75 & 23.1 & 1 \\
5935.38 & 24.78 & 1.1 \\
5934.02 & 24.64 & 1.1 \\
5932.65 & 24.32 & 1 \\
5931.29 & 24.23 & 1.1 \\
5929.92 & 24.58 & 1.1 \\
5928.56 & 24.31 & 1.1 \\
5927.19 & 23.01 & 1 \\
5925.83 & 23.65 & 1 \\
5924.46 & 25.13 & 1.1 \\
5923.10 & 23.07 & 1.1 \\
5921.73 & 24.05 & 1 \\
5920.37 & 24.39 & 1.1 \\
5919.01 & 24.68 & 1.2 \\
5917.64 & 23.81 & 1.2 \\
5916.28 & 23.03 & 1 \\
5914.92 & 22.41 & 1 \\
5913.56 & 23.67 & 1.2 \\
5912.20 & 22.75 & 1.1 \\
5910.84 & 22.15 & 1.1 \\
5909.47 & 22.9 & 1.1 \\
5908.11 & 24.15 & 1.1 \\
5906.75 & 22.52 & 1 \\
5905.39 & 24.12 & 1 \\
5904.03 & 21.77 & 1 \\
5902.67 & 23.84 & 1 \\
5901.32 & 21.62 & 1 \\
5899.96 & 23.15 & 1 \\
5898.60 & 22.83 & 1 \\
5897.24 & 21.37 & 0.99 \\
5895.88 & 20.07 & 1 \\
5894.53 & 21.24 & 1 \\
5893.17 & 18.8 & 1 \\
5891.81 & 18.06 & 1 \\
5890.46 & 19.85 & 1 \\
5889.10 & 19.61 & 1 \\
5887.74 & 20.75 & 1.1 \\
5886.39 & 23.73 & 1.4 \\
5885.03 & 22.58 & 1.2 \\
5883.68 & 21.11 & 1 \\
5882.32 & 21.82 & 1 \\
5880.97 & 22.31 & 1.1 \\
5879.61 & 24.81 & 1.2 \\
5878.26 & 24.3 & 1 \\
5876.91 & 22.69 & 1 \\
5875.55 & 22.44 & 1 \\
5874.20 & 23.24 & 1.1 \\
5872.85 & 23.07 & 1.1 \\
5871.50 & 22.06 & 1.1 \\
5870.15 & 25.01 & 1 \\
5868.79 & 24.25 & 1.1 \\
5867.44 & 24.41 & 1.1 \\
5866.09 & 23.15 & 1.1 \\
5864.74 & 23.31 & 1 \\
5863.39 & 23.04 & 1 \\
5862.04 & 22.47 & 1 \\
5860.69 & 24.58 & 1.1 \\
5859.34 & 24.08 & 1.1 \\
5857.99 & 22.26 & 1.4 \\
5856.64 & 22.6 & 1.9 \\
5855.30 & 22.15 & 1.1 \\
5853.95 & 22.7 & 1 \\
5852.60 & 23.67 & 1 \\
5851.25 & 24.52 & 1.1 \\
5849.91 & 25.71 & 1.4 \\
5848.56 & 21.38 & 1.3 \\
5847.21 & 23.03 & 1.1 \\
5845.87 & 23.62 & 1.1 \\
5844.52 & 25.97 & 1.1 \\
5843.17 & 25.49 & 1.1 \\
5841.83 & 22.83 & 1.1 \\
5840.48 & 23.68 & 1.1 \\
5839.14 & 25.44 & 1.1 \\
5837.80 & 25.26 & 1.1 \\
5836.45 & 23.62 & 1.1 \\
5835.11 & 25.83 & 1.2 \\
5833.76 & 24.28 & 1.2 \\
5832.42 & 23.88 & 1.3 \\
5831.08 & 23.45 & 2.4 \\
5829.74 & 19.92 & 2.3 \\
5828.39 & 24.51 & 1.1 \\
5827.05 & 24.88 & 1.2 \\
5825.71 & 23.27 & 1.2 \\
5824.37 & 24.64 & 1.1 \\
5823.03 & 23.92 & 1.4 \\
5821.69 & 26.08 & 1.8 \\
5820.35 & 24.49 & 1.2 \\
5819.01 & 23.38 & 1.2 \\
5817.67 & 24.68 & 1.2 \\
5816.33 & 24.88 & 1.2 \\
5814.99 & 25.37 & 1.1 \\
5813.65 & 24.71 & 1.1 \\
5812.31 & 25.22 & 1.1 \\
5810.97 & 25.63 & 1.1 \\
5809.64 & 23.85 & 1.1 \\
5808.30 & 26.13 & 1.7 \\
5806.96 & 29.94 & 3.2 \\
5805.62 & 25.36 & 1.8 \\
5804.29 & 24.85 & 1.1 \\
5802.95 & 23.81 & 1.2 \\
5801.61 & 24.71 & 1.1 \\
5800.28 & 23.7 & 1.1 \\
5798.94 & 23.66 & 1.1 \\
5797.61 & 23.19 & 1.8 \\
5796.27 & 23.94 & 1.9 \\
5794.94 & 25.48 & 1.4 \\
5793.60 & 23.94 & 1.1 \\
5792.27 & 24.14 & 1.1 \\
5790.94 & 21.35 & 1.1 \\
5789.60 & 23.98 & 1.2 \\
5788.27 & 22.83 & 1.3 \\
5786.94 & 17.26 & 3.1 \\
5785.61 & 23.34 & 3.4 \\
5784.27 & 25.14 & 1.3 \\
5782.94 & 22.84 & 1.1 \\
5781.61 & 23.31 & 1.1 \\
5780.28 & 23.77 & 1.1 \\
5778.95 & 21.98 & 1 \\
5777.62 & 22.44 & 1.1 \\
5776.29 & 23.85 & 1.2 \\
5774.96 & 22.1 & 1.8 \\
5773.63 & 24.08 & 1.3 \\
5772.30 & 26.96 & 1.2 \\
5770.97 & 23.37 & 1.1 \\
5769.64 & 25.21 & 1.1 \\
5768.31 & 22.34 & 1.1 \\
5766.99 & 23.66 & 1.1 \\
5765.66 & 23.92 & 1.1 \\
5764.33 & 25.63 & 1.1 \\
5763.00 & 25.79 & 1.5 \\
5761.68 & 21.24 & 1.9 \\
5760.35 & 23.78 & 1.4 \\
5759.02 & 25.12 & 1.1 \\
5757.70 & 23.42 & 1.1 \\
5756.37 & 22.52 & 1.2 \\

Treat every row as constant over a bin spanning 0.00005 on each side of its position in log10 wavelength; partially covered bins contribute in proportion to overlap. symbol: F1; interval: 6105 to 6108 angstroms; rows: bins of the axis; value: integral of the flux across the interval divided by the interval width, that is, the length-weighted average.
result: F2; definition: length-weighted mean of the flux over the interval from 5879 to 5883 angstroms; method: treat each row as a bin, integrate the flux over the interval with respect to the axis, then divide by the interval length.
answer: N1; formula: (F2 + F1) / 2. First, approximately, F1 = 23.5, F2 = 22.9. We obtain 23.2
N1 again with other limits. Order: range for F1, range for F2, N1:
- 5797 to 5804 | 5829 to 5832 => 22.9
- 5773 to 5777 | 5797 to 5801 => 23.5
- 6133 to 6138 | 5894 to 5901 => 22.7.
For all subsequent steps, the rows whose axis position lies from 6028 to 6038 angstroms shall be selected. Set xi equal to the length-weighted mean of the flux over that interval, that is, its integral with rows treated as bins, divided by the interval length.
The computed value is 24.4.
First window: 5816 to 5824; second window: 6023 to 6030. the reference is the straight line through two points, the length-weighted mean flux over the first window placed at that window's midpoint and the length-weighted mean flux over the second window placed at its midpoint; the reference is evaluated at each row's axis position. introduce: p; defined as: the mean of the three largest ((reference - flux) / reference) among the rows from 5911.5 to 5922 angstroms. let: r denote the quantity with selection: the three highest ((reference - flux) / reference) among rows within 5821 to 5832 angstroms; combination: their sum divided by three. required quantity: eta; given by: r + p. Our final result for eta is 0.14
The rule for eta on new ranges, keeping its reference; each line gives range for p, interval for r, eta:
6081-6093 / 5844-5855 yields 0.08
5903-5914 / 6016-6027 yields 0.13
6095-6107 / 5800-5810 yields 0.07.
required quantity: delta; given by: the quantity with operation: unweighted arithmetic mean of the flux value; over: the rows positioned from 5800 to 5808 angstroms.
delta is 25.4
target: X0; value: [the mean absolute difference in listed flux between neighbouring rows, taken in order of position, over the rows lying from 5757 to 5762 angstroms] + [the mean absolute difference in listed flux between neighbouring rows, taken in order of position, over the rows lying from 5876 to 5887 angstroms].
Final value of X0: 3.1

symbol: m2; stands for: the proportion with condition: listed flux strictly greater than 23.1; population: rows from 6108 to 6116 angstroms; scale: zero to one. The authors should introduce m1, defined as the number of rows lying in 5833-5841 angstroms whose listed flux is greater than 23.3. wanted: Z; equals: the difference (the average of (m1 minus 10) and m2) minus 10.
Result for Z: -11.6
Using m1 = 6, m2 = 0.8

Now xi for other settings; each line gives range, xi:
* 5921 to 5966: 24.2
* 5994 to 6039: 23.3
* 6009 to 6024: 22.9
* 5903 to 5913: 22.9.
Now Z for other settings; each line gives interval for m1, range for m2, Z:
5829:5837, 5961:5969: -12.1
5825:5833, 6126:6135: -12.8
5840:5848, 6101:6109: -12.8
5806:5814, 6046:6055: -11.5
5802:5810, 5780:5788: -11.7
